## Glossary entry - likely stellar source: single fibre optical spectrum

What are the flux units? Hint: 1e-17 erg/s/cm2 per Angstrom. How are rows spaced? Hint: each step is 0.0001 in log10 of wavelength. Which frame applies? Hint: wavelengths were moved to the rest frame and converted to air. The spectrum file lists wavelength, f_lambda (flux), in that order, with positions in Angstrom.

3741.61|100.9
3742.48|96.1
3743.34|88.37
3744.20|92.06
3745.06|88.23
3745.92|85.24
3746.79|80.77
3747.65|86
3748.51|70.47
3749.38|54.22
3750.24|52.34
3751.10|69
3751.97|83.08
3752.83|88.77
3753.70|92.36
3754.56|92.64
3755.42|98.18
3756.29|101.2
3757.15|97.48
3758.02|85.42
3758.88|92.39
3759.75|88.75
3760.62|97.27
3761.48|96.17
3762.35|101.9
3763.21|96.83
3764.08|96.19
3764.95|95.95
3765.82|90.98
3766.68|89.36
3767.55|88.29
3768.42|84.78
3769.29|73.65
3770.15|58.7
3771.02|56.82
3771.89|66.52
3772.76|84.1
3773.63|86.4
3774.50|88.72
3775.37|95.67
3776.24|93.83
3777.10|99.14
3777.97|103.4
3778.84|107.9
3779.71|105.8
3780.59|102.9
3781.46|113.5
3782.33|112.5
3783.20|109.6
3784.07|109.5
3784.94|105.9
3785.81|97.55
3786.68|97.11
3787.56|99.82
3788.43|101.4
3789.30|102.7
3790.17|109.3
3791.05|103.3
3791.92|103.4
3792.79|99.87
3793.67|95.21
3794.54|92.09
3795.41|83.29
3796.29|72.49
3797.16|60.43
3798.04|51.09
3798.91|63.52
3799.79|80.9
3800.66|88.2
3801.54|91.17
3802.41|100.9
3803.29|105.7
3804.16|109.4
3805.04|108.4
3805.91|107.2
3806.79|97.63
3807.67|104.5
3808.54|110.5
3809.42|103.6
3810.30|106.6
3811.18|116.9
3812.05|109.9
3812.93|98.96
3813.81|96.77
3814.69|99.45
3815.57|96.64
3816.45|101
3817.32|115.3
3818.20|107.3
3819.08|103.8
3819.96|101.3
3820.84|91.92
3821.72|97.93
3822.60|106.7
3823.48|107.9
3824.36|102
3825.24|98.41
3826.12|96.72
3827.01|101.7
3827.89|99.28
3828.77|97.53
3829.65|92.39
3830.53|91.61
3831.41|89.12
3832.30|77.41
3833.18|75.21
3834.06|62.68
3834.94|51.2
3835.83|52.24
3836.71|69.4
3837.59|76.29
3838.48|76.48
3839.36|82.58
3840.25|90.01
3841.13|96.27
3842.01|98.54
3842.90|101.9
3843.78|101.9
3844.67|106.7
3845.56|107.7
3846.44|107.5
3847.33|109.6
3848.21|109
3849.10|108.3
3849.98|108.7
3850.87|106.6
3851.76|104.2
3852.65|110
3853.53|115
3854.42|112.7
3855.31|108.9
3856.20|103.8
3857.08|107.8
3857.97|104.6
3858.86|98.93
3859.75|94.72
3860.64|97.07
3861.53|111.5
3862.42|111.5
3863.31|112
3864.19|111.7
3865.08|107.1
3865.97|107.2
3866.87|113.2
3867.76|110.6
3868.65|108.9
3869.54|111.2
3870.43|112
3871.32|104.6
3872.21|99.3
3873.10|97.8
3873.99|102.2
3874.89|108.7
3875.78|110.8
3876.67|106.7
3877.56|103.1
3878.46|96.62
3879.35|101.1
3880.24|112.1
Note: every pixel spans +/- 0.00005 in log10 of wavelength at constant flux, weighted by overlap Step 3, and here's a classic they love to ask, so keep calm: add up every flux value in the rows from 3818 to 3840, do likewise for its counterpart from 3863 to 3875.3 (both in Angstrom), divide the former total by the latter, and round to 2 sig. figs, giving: 1.5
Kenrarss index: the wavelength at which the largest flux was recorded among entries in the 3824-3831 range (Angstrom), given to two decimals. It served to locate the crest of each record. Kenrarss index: 3824.36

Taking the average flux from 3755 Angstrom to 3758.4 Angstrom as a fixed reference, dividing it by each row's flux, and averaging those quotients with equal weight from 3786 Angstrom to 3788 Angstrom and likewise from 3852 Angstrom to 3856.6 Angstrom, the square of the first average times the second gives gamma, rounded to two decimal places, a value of 0.82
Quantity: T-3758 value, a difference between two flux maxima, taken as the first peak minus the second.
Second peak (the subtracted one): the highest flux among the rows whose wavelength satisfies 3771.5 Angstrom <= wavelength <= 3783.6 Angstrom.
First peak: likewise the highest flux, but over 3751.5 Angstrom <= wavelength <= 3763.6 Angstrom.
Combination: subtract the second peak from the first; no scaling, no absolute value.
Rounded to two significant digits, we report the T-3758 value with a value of -12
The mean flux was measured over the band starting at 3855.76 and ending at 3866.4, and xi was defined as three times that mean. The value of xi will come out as 317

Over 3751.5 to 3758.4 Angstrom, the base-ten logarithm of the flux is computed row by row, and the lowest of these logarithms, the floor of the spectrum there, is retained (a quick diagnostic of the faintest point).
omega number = 1.92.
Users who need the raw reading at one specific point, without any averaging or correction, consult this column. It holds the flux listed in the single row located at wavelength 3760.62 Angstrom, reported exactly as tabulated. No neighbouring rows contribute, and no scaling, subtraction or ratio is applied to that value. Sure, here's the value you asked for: 97.27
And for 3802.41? 100.9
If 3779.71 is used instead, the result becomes 105.8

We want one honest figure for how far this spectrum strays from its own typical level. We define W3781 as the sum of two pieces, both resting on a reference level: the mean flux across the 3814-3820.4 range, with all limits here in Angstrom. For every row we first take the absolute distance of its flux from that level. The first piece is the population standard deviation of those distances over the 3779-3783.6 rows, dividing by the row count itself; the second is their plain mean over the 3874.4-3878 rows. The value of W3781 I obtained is 8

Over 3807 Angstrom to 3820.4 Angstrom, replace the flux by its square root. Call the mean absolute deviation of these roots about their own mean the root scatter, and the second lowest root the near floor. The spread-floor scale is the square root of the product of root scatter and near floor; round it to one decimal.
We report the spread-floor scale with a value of 1.5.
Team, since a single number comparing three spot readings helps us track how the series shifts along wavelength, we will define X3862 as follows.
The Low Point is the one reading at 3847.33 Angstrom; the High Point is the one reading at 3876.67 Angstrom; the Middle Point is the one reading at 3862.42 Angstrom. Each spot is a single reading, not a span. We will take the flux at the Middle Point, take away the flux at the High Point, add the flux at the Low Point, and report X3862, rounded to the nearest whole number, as 114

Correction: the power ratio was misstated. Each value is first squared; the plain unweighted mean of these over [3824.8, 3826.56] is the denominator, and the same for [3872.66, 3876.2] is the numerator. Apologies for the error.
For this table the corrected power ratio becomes 1.16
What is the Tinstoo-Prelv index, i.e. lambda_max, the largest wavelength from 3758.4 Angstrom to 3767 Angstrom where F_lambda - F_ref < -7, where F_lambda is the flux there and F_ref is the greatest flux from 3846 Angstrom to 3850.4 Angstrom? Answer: 3766.68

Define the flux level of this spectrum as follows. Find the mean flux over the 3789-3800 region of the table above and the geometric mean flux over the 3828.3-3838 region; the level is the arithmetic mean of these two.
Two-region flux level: 80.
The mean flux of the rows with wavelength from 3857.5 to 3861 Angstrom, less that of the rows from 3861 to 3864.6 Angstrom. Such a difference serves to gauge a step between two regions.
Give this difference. -13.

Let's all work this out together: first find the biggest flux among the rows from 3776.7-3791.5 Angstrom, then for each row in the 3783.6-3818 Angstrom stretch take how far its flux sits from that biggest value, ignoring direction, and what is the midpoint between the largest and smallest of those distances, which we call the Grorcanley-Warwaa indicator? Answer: 32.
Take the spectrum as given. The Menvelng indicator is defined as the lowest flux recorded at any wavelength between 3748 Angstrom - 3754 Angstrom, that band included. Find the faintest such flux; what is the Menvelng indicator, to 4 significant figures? 52.34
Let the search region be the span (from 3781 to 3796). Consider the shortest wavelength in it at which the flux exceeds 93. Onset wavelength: 3781.46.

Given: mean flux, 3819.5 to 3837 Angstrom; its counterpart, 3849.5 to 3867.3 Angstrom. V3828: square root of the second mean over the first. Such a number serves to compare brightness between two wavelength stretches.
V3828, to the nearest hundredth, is 1.10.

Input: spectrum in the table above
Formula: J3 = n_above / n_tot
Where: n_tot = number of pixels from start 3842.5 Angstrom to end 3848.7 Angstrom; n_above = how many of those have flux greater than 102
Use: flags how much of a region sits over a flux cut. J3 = 0.71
